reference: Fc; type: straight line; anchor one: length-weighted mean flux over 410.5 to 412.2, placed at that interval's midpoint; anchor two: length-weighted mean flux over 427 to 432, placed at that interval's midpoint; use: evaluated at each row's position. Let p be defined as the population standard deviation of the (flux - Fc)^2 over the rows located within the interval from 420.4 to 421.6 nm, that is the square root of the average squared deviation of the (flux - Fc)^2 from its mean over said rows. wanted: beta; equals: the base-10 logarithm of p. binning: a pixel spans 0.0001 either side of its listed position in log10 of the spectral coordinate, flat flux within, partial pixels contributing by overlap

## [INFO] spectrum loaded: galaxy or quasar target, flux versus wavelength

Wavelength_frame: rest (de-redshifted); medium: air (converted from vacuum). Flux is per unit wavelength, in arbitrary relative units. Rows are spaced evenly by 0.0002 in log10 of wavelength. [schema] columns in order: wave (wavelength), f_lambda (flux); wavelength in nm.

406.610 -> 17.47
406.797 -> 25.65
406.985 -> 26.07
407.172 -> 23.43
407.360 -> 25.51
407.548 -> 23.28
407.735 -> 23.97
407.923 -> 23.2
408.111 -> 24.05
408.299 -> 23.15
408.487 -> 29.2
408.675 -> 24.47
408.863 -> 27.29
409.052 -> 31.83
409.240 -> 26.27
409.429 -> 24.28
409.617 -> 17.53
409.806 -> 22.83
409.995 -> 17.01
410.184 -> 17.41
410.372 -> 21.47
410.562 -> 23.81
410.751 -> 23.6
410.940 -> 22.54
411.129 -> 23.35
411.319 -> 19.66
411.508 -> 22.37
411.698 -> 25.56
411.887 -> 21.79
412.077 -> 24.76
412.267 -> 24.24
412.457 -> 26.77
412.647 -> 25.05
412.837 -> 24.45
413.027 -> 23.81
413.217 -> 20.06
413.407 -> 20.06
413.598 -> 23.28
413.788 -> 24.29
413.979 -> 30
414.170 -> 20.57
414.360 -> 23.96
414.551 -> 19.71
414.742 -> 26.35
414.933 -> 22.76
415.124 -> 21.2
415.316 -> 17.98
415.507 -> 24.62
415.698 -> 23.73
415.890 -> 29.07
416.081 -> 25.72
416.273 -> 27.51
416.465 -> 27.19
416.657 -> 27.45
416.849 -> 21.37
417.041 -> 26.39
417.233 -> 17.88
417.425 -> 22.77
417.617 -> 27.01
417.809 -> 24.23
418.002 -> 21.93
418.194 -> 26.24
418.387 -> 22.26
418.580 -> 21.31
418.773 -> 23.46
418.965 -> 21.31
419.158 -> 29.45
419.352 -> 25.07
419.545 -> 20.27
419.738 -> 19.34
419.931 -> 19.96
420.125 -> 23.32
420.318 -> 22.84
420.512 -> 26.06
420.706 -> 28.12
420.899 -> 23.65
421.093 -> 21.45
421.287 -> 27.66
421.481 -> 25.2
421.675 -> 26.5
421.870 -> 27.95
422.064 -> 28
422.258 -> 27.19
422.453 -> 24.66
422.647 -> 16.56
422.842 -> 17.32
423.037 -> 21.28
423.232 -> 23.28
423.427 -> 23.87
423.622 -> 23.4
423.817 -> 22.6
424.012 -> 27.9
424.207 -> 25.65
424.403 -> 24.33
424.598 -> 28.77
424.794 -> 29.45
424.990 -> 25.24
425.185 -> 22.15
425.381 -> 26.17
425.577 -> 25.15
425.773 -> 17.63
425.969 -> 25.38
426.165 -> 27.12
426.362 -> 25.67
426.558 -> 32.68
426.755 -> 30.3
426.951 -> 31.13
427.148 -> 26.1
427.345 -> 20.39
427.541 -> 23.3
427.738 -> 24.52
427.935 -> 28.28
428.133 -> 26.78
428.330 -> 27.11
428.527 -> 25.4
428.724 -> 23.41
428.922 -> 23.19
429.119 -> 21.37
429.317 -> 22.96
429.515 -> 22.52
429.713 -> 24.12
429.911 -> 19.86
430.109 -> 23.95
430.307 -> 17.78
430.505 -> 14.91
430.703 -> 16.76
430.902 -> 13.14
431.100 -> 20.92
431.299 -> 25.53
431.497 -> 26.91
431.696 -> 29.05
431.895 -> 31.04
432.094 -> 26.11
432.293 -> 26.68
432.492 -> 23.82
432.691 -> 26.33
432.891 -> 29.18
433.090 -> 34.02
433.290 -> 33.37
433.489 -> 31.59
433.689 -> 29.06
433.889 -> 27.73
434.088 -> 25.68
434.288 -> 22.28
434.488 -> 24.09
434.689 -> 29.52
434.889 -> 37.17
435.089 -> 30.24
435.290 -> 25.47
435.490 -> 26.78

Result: 0.96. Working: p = 9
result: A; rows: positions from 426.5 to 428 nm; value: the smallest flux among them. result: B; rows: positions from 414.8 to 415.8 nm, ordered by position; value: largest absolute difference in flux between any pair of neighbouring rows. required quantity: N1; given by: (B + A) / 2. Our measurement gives 14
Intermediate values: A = 20.39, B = 7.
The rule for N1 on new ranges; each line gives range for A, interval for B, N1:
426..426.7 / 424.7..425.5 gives 15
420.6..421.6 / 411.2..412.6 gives 13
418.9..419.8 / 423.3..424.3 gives 12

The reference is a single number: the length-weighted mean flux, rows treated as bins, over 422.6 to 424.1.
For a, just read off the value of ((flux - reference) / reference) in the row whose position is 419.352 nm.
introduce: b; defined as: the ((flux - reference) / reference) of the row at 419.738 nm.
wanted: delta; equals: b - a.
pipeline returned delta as -0.26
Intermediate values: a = 0.13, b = -0.13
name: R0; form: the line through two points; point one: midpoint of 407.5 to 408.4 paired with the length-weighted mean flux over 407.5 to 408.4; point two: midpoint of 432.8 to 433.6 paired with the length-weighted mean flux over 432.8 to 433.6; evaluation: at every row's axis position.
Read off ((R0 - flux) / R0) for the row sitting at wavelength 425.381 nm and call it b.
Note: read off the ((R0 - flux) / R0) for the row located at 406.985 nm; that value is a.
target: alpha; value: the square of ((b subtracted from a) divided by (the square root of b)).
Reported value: 0.481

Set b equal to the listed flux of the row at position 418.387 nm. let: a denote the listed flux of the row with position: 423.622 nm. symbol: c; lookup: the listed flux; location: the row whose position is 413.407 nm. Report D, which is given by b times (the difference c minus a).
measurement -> -74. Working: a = 23.4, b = 22.26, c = 20.06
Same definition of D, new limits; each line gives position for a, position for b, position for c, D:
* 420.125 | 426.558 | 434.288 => -34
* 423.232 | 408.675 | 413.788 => 25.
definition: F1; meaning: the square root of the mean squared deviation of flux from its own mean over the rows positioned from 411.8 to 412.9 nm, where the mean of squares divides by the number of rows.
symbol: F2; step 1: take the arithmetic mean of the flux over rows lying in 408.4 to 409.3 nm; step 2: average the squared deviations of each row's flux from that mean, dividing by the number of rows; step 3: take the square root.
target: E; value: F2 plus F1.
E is 4.0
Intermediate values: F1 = 1.5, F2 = 2.5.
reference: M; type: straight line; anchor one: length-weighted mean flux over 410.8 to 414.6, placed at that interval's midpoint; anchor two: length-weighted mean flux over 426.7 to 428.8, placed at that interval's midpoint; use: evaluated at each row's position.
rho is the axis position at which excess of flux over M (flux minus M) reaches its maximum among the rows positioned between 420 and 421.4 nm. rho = 420.706 nm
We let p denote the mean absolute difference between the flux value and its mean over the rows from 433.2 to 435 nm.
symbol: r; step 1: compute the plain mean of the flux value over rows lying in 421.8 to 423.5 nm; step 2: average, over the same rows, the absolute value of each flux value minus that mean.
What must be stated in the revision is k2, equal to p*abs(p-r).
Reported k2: 0.8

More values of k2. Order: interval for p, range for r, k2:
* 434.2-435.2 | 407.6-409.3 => 8.6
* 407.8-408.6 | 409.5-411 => 1.0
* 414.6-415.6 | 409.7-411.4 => 0.5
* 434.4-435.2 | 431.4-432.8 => 6.2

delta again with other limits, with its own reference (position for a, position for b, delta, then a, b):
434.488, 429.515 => -0.07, 0.09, 0.02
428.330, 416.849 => -0.26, 0.22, -0.04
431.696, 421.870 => -0.05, 0.31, 0.26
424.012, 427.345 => -0.34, 0.26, -0.08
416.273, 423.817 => -0.22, 0.24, 0.02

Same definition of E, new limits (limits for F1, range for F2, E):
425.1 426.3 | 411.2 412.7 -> 5.4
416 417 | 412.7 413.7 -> 4.2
